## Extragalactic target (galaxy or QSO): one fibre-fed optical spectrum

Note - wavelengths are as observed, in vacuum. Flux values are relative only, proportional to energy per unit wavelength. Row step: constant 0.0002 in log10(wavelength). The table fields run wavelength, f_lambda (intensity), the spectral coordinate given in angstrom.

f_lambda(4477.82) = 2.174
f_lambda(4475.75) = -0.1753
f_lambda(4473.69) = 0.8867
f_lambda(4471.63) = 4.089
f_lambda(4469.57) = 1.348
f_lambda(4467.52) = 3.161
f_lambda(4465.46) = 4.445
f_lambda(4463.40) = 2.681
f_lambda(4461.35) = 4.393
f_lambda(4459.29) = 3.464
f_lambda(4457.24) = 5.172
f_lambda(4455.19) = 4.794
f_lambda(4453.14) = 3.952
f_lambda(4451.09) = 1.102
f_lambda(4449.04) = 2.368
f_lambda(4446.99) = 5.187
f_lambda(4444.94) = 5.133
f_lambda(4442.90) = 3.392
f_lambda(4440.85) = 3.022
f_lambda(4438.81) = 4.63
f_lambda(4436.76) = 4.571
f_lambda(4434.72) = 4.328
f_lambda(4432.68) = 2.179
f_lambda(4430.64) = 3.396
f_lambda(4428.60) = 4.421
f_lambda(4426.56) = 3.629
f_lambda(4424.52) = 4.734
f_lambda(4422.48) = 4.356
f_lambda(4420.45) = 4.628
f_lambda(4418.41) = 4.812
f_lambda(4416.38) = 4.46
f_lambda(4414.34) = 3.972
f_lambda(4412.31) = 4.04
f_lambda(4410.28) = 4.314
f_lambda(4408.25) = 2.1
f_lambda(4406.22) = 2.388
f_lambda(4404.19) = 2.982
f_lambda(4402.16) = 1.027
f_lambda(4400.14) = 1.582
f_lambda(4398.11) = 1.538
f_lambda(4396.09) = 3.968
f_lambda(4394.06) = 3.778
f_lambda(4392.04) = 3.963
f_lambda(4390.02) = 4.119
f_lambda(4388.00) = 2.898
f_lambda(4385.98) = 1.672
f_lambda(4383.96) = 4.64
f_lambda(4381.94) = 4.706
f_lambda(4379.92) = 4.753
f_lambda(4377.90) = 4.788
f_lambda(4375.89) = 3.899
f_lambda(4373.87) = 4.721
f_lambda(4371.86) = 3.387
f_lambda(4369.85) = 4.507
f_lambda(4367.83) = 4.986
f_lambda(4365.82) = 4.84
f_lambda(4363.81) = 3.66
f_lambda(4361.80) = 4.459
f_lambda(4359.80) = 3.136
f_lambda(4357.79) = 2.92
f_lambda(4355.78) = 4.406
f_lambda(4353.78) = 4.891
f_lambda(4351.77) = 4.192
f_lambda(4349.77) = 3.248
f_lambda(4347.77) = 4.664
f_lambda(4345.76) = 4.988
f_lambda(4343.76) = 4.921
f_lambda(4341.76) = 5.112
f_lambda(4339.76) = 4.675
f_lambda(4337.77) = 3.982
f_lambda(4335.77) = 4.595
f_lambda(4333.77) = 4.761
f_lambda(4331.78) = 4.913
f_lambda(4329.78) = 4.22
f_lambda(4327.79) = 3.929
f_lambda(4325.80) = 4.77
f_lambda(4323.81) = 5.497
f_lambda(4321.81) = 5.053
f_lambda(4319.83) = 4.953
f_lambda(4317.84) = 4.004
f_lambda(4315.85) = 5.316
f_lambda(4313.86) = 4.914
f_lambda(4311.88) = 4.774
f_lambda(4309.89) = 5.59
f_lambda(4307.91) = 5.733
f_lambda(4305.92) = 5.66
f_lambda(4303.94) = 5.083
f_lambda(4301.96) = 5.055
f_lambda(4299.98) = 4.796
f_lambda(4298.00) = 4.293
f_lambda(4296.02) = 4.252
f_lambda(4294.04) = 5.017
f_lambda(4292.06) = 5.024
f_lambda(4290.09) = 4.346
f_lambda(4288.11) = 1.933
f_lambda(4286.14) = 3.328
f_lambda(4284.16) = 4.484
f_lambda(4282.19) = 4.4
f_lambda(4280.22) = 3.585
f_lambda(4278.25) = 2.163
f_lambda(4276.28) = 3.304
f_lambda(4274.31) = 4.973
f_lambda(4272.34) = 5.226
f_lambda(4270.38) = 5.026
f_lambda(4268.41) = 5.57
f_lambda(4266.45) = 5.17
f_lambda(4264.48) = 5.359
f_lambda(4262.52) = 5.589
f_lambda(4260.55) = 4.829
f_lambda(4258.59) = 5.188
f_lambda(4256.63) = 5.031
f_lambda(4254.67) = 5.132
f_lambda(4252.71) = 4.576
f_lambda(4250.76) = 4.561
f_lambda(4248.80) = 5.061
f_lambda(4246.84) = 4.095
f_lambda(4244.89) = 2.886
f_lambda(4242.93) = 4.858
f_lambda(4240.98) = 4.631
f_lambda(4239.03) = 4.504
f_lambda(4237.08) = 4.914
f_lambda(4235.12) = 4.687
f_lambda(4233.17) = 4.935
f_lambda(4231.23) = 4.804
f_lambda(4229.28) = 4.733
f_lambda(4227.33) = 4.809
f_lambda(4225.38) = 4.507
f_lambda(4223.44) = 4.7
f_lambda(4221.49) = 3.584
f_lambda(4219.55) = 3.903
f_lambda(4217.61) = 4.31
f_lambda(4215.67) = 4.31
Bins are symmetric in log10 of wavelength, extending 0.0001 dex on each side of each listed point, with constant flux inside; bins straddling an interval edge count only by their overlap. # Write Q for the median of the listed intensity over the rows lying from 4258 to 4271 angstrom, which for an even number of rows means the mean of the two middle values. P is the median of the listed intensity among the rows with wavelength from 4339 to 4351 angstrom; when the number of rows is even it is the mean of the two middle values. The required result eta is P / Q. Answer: 0.92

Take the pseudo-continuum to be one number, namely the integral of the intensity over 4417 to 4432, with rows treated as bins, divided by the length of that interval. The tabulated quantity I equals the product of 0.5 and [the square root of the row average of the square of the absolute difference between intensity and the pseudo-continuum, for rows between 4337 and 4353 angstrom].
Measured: 0.317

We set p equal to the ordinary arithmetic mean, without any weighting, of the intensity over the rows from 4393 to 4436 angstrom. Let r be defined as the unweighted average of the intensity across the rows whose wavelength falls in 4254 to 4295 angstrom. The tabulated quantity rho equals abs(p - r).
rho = 1.0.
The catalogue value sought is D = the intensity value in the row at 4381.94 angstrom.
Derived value 4.706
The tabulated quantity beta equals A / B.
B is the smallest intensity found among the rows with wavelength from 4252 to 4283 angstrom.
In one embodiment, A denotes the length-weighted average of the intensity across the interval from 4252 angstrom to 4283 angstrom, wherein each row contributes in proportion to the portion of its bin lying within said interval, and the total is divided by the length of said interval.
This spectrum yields 2.2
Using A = 4.70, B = 2.163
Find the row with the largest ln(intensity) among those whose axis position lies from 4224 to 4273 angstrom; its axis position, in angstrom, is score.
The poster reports 4262.52 angstrom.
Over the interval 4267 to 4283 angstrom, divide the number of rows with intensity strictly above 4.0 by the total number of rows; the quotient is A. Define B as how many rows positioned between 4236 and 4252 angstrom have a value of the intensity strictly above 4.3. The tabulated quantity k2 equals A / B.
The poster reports 0.10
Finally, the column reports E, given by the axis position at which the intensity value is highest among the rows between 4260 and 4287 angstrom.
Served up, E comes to 4262.52 angstrom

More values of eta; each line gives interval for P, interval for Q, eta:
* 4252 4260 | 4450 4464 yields 1.29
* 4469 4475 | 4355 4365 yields 0.37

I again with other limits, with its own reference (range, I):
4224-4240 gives 0.260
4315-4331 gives 0.369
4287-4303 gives 0.485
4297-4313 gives 0.502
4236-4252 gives 0.340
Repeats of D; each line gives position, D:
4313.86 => 4.914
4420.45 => 4.628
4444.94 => 5.133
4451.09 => 1.102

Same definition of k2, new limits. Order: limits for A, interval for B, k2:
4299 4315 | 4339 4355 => 0.17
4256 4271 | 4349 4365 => 0.33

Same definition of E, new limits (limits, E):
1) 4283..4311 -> 4307.91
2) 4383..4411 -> 4383.96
